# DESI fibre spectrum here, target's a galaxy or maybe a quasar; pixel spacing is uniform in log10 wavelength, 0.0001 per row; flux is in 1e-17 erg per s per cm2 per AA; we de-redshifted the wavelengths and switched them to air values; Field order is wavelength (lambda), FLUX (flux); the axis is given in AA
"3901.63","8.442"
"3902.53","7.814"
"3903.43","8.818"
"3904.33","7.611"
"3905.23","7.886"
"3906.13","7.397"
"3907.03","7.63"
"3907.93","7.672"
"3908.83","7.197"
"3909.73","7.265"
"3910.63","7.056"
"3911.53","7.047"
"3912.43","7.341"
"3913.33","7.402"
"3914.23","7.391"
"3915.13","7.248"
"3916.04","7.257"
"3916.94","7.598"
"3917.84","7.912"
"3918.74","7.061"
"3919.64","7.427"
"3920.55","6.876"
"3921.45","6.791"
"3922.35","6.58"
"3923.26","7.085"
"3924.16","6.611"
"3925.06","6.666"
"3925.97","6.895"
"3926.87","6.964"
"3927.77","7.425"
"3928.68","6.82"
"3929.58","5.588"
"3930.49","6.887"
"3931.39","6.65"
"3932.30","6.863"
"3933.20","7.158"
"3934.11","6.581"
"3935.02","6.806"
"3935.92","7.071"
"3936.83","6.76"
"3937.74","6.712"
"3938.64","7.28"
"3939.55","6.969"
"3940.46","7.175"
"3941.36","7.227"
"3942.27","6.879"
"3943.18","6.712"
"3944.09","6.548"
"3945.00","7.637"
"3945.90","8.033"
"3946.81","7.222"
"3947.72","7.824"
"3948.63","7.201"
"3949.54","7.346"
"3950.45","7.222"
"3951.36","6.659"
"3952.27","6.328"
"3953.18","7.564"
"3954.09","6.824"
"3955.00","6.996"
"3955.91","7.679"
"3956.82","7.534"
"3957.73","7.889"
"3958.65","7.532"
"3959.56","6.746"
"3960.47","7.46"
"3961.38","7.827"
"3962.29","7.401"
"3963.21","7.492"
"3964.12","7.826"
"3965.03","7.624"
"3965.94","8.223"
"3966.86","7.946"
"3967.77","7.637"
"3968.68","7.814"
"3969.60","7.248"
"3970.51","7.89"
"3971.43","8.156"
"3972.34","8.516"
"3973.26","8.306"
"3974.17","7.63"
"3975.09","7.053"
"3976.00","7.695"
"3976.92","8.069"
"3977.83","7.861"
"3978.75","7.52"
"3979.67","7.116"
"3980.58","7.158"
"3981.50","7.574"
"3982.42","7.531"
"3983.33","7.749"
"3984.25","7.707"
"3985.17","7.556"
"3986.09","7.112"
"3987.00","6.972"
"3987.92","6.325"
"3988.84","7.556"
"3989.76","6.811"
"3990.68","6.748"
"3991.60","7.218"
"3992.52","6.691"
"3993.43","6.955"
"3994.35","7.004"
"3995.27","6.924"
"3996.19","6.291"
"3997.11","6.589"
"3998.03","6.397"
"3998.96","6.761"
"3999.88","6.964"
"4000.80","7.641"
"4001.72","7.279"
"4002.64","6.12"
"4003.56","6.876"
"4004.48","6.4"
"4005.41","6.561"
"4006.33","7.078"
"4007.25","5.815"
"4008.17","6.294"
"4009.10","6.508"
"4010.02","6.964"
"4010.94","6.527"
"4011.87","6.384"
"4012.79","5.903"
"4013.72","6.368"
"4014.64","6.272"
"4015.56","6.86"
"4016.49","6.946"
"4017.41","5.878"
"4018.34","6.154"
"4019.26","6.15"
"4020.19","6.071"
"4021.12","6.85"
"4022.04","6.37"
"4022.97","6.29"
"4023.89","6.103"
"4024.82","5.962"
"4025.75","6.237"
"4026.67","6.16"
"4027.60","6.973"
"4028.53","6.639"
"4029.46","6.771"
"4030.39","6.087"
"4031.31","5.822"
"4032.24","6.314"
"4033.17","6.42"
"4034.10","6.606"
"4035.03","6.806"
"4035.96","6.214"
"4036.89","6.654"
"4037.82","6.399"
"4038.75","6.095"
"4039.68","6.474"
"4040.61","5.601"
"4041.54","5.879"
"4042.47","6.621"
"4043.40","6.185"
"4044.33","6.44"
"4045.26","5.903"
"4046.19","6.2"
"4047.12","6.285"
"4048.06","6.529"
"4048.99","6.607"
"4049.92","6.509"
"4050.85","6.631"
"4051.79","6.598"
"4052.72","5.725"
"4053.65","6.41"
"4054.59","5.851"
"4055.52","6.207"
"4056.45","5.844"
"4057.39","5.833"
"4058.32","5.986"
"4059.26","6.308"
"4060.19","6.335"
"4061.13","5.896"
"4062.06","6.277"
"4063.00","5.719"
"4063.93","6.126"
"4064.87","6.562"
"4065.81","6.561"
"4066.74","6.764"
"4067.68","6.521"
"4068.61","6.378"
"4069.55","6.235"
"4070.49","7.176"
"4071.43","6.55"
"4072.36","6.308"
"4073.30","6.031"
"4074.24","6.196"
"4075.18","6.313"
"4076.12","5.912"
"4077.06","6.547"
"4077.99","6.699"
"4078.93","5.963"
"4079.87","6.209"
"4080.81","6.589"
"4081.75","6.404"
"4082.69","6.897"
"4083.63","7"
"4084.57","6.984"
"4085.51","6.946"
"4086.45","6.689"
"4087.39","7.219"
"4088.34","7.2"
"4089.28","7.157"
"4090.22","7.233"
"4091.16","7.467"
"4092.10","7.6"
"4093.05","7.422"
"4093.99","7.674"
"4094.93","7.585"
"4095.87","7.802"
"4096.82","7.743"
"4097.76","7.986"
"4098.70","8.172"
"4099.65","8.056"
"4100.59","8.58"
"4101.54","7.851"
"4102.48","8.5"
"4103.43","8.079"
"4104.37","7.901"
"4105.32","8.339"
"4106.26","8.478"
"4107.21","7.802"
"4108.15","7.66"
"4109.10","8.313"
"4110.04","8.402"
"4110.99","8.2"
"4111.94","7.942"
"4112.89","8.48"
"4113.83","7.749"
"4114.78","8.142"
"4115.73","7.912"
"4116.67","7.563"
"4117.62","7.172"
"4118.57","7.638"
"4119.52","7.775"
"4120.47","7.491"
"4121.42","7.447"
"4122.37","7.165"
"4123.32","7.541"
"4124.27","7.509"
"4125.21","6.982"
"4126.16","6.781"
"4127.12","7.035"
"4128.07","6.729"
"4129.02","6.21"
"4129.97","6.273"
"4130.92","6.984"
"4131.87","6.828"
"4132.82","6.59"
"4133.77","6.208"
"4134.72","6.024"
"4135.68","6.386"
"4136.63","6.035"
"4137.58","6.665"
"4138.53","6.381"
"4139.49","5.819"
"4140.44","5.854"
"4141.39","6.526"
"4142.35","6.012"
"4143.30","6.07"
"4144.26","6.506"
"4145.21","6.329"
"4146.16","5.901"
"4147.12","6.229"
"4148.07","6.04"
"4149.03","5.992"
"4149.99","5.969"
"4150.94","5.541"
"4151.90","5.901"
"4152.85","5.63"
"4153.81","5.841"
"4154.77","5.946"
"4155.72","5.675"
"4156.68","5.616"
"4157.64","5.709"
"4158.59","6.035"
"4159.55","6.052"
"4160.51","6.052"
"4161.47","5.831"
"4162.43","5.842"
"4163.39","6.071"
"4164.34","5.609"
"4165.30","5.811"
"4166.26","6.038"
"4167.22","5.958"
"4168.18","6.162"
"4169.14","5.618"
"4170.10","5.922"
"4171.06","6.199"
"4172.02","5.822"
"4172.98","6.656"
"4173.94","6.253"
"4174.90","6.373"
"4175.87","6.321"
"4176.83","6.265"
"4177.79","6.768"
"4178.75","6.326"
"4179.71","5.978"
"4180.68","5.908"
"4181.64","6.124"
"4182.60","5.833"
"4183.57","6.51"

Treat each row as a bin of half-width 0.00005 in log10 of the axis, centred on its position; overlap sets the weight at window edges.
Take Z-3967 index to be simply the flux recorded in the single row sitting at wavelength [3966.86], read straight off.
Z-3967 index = 7.946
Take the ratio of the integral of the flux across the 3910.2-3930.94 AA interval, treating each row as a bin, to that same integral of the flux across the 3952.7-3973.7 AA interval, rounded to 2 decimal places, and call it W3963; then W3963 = 0.91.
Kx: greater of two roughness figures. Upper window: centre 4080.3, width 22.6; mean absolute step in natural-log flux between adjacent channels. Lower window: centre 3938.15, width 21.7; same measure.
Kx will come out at 0.067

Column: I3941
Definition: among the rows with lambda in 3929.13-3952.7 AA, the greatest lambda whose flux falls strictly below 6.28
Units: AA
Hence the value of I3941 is 3929.58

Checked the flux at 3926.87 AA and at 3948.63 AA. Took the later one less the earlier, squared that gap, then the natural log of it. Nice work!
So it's -2.9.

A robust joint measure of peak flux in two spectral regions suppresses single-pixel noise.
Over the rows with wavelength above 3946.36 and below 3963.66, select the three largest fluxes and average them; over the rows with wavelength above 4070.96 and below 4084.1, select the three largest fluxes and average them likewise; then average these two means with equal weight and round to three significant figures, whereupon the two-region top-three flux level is 7.36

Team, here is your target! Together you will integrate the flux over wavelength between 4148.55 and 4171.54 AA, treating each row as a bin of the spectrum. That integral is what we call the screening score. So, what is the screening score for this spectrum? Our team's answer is 135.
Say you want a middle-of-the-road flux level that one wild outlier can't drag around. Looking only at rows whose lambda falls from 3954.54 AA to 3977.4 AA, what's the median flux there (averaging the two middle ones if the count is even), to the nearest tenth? 7.7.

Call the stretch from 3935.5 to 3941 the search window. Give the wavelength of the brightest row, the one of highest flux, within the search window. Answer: 3938.64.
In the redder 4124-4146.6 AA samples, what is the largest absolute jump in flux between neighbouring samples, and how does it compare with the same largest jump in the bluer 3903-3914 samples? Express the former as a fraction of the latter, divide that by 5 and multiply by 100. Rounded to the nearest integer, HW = 12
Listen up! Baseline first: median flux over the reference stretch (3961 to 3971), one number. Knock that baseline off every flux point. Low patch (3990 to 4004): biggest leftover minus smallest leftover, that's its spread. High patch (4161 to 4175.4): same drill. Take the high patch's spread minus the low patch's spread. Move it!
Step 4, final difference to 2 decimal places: -0.47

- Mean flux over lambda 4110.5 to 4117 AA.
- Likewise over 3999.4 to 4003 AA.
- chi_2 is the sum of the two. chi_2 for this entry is 15.0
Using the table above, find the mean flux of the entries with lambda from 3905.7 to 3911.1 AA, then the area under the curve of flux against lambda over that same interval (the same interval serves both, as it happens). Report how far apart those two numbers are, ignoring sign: 32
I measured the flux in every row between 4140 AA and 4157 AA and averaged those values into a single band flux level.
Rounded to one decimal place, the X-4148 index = 6.0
